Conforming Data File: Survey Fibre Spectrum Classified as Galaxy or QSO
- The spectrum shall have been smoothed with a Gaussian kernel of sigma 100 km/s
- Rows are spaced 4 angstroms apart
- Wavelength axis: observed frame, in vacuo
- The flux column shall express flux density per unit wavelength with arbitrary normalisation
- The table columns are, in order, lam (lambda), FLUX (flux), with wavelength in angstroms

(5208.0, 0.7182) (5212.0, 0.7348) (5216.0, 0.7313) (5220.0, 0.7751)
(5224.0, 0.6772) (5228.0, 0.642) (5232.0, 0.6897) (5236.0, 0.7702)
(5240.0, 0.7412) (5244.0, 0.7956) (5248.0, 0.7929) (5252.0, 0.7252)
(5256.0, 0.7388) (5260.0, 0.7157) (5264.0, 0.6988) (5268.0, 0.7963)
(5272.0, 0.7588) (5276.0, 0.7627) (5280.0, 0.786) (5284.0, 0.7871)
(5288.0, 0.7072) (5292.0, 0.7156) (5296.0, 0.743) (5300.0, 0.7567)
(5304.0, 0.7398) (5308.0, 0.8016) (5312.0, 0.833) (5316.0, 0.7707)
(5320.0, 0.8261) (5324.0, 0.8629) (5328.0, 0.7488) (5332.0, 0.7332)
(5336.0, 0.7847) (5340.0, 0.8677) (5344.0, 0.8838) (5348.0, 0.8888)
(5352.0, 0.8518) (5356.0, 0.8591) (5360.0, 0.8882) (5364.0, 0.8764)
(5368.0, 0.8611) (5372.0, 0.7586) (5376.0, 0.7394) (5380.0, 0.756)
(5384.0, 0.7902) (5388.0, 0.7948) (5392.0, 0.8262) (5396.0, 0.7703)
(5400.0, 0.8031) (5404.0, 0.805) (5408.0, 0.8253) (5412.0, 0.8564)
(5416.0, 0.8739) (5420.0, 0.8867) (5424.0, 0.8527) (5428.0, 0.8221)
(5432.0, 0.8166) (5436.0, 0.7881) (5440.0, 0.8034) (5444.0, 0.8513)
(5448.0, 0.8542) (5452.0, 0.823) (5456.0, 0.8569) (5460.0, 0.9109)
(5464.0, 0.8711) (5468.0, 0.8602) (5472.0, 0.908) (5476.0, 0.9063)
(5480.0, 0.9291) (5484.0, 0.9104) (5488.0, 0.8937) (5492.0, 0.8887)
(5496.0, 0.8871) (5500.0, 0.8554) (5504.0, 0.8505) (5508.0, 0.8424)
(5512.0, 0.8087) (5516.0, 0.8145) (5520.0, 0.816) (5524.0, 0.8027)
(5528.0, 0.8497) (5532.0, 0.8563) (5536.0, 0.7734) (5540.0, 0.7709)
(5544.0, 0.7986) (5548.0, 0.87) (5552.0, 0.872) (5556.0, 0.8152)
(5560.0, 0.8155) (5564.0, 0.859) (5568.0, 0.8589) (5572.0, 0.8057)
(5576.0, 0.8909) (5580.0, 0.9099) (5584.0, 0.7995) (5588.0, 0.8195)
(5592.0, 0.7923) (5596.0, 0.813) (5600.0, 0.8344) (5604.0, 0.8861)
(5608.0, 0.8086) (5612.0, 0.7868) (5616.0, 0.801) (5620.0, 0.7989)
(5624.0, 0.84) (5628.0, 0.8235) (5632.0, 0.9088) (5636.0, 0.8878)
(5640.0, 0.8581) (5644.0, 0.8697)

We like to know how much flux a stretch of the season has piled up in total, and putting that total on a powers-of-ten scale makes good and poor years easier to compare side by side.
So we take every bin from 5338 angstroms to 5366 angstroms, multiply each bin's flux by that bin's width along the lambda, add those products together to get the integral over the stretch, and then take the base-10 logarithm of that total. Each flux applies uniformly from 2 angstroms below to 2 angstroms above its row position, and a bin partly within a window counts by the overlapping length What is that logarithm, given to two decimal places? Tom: 1.39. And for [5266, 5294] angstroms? 1.33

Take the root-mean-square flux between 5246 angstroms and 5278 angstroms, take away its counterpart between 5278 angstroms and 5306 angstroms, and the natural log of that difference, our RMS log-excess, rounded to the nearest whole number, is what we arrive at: -7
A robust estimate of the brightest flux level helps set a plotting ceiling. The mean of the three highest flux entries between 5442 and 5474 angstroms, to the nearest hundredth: 0.90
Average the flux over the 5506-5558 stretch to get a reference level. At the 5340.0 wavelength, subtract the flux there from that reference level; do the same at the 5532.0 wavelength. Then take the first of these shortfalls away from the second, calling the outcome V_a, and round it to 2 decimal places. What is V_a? 0.01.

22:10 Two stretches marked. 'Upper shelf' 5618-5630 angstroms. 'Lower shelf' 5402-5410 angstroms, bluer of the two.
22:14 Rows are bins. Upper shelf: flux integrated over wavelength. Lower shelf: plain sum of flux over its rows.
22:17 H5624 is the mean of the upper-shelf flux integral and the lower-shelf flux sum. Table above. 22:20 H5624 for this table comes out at 5.7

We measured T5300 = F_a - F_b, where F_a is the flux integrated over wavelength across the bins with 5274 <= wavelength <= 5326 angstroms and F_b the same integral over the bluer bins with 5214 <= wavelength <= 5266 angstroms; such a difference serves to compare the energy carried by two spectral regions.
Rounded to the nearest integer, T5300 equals 2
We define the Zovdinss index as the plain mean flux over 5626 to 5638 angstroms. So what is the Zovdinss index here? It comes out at 0.87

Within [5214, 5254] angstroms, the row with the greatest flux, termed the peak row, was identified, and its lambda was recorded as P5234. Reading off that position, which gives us 5244.0 angstroms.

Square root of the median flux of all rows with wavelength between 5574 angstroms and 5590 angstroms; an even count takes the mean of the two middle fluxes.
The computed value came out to 0.925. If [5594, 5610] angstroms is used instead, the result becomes 0.908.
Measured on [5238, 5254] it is 0.876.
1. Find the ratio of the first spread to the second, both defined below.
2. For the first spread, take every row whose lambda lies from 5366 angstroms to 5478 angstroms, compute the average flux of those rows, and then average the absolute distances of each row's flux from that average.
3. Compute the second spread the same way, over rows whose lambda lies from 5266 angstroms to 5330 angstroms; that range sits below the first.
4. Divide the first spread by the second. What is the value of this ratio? 1.2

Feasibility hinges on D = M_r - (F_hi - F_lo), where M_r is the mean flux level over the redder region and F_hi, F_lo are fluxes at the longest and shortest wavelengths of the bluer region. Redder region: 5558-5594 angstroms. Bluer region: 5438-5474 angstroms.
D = 0.734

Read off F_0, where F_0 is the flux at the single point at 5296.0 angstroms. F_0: 0.743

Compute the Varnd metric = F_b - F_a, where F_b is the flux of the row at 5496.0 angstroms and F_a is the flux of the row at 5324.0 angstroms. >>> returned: 0.02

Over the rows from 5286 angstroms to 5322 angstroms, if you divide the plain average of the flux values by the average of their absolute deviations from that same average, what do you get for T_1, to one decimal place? 20.6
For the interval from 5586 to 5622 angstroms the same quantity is 39.4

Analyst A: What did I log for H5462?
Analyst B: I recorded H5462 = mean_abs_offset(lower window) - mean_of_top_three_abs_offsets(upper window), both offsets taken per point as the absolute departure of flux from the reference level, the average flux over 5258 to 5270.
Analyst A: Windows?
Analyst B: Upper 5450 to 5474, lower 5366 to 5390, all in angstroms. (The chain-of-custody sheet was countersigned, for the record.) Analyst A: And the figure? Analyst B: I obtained -0.11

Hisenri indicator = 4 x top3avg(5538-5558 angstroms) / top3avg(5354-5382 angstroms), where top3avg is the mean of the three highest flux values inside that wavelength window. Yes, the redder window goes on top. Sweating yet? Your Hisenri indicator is 3.90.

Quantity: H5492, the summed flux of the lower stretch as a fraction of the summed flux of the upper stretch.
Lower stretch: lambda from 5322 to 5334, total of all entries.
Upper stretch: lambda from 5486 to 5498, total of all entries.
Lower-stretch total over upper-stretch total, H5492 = 0.88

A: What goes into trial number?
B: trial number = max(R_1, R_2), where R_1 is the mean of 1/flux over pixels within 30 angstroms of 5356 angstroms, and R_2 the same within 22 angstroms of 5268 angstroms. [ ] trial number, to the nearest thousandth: 1.333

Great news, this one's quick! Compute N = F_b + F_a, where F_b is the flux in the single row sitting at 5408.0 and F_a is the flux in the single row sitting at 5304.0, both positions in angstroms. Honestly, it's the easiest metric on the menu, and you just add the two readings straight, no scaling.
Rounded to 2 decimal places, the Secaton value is 1.57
